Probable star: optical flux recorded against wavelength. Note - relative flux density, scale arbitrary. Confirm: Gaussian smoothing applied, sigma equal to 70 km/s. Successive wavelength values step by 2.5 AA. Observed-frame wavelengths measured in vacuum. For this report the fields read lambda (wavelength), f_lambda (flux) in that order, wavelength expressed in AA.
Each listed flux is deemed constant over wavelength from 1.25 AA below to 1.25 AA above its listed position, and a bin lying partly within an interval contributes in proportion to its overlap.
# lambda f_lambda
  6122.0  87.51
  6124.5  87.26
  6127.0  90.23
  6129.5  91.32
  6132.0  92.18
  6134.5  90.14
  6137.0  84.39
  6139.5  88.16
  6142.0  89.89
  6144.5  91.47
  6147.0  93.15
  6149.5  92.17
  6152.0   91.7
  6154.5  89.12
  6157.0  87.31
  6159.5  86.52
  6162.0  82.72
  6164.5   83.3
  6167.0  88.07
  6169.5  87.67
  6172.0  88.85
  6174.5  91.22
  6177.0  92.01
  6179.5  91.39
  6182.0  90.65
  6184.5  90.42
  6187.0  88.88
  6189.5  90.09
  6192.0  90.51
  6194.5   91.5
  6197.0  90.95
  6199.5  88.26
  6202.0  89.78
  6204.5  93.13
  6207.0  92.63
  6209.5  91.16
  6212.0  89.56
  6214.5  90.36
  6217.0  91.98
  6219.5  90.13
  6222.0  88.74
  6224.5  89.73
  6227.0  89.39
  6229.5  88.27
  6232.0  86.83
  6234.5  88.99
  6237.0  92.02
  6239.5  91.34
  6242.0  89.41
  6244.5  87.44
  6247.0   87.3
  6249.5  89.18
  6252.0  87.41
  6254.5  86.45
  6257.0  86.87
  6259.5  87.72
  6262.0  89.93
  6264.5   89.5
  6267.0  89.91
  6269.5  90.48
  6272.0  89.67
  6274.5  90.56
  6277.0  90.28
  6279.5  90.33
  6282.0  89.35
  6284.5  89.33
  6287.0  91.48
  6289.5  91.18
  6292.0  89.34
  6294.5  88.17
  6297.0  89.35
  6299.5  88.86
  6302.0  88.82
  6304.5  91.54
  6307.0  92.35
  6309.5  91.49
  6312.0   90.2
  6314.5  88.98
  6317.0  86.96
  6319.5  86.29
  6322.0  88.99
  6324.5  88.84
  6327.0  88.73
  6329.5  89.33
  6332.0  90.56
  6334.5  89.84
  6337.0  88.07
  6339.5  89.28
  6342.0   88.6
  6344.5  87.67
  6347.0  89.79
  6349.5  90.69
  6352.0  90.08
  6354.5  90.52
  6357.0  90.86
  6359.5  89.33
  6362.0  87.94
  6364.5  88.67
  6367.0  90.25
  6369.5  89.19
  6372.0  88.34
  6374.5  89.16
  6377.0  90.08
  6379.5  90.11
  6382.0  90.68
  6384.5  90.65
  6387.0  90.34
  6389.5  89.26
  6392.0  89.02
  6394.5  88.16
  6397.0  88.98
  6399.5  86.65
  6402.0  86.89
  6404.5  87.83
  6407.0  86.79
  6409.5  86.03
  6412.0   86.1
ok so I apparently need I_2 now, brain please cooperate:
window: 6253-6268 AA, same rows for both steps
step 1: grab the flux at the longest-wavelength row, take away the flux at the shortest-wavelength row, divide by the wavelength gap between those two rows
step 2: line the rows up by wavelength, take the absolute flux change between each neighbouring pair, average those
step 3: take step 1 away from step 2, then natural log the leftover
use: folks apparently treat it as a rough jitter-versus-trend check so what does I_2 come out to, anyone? -0.53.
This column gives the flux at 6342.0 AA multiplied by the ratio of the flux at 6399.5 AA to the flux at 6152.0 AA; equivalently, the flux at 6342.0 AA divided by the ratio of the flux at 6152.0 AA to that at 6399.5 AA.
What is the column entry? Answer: 83.7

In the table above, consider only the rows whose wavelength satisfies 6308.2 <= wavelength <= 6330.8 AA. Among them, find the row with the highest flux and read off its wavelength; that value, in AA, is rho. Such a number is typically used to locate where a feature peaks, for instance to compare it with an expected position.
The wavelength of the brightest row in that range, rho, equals 6309.5 AA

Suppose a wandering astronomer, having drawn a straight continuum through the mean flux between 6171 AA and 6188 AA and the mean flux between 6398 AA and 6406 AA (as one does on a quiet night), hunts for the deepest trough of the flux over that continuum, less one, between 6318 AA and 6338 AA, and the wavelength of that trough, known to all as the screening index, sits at 6319.5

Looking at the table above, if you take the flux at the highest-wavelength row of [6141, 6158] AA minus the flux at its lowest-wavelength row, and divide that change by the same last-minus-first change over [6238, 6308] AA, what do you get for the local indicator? -2.6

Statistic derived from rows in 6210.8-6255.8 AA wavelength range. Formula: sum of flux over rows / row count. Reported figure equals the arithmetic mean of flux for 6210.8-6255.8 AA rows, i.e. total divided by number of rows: 89.1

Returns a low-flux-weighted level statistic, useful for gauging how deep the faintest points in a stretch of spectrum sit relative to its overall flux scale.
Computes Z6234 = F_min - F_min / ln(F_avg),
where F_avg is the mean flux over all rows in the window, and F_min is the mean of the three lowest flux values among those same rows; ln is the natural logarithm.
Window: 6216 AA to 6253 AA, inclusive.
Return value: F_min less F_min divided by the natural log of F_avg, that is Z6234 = 67.8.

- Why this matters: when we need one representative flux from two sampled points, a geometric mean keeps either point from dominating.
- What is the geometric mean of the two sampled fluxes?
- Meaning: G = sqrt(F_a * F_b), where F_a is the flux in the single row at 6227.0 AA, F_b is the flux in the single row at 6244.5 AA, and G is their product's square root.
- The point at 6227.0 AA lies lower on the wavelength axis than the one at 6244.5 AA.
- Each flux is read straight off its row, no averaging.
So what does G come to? 88.4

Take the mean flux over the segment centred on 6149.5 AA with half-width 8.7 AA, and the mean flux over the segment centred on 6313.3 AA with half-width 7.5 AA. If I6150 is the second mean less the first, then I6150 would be -1.3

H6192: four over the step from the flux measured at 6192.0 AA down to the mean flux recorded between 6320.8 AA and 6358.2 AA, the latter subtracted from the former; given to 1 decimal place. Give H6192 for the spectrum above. 3.8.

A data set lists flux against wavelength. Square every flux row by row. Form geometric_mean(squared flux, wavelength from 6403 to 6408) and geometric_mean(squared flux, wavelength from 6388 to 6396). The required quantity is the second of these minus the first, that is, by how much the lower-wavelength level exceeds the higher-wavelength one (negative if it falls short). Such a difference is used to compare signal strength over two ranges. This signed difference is 265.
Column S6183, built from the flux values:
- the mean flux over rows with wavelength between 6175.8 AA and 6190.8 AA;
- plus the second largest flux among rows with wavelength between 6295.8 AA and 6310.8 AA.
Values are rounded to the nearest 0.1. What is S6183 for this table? 182.1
